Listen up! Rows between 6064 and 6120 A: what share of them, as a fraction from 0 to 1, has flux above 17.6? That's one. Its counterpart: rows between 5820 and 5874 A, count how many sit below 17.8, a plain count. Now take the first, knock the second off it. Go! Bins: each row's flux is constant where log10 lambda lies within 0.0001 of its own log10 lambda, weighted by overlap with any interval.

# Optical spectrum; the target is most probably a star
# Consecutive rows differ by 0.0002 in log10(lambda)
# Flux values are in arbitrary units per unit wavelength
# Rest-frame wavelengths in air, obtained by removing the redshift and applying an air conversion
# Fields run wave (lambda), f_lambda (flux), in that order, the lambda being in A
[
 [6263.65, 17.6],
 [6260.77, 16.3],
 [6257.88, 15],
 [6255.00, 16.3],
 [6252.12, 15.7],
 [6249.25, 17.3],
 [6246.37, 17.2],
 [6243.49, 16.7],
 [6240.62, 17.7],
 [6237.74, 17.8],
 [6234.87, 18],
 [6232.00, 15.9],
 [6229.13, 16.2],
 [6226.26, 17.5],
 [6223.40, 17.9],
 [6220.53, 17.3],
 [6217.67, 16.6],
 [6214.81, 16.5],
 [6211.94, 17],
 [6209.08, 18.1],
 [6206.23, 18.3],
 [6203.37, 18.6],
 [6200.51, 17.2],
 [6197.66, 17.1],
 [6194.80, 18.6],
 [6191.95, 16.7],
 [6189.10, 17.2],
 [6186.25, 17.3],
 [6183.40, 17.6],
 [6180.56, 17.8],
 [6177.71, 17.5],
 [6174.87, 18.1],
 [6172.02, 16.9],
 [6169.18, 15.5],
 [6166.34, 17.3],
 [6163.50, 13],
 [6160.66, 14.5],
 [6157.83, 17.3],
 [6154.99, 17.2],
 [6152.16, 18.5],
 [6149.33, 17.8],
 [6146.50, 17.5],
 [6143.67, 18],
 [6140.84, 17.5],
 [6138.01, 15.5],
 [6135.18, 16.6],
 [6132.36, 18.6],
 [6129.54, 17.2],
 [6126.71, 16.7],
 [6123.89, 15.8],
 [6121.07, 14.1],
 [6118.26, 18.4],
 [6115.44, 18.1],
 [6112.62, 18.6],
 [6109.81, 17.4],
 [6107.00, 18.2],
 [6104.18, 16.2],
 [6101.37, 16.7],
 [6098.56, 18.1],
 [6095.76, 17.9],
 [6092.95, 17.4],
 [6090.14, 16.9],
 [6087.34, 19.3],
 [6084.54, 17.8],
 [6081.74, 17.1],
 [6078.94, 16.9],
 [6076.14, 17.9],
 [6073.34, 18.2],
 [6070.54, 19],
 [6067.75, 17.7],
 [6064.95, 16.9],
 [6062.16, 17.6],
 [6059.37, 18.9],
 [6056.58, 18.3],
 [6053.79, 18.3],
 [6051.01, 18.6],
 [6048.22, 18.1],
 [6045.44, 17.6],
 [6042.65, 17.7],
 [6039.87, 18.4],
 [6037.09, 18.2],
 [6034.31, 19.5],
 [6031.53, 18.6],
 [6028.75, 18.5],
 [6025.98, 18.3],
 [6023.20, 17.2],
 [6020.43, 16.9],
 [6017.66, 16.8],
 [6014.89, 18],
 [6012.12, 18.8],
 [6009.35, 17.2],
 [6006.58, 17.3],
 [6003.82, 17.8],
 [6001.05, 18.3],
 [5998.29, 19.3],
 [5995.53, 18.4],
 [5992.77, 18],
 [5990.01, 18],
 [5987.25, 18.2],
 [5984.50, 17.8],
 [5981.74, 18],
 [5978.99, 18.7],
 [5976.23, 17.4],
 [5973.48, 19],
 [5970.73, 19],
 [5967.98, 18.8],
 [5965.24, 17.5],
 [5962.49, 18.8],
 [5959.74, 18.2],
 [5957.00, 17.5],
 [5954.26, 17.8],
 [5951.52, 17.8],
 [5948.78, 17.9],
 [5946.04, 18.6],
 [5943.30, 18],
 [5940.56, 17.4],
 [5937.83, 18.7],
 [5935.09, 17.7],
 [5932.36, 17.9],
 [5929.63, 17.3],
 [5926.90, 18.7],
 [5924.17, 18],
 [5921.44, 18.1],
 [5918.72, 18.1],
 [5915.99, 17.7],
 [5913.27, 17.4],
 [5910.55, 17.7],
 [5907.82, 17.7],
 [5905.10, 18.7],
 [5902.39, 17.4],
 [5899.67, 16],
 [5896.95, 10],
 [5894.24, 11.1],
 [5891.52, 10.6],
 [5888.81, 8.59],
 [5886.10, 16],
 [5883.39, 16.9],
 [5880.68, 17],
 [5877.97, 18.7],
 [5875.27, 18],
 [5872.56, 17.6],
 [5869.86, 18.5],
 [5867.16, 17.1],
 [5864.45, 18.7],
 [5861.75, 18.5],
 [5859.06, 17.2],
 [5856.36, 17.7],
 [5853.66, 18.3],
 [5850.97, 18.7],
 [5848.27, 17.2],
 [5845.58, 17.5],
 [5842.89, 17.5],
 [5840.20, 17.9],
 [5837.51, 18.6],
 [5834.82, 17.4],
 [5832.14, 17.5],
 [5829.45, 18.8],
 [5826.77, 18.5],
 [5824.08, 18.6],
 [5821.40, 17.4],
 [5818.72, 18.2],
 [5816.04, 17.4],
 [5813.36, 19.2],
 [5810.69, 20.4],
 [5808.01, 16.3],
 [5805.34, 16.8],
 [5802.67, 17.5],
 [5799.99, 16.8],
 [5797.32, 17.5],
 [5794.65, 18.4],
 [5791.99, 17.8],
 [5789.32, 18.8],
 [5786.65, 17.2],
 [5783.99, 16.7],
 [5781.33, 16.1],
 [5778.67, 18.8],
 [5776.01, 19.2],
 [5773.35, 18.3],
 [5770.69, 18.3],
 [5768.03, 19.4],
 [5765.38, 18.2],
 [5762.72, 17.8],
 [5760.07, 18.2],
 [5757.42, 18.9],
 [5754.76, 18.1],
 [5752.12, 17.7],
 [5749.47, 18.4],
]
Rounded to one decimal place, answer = -9.4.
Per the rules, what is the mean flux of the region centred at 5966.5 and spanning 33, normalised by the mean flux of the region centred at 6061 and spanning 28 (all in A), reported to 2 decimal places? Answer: 1.00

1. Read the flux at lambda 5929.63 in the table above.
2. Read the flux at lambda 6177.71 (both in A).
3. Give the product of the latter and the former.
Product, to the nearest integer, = 303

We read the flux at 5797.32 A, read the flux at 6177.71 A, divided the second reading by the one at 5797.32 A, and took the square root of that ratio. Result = 1.000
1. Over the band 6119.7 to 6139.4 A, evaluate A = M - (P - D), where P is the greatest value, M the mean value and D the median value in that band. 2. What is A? 14.4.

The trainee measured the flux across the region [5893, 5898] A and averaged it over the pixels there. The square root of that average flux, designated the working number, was 3.25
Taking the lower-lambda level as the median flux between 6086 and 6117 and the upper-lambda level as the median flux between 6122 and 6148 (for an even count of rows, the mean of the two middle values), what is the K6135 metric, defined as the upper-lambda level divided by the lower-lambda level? 0.96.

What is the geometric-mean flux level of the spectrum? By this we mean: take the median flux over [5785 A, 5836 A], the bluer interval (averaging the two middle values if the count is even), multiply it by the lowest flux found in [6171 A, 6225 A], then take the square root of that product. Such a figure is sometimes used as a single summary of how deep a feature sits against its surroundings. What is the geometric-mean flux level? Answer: 17.0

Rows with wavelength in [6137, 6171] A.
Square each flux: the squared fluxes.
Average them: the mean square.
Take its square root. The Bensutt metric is 16.7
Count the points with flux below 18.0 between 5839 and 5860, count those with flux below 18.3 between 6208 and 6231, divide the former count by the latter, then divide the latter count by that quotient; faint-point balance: 11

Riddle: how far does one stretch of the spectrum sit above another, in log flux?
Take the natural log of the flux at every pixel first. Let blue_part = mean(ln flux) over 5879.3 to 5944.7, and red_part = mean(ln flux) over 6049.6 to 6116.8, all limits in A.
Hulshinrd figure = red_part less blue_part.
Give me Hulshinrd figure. 0.11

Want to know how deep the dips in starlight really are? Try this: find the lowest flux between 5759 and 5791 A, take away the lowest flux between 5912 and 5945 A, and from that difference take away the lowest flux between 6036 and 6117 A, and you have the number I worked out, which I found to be -17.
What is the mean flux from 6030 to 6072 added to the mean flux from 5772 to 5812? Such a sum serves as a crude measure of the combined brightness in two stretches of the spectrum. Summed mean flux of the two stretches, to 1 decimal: 36.0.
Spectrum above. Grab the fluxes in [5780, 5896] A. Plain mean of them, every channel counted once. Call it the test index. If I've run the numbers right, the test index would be 17.2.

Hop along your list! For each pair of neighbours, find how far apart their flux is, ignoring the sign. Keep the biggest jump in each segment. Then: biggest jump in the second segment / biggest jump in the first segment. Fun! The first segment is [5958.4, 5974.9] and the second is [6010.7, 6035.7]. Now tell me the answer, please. 0.9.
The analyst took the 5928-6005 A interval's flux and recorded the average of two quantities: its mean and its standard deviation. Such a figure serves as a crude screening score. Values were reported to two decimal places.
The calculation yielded 9.34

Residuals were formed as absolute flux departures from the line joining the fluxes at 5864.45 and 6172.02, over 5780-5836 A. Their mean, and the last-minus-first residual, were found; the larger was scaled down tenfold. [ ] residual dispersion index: 0.14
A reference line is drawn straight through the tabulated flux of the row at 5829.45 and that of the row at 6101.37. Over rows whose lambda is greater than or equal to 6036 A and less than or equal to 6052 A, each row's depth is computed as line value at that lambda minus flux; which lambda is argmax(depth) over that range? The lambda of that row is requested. 6045.44 A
